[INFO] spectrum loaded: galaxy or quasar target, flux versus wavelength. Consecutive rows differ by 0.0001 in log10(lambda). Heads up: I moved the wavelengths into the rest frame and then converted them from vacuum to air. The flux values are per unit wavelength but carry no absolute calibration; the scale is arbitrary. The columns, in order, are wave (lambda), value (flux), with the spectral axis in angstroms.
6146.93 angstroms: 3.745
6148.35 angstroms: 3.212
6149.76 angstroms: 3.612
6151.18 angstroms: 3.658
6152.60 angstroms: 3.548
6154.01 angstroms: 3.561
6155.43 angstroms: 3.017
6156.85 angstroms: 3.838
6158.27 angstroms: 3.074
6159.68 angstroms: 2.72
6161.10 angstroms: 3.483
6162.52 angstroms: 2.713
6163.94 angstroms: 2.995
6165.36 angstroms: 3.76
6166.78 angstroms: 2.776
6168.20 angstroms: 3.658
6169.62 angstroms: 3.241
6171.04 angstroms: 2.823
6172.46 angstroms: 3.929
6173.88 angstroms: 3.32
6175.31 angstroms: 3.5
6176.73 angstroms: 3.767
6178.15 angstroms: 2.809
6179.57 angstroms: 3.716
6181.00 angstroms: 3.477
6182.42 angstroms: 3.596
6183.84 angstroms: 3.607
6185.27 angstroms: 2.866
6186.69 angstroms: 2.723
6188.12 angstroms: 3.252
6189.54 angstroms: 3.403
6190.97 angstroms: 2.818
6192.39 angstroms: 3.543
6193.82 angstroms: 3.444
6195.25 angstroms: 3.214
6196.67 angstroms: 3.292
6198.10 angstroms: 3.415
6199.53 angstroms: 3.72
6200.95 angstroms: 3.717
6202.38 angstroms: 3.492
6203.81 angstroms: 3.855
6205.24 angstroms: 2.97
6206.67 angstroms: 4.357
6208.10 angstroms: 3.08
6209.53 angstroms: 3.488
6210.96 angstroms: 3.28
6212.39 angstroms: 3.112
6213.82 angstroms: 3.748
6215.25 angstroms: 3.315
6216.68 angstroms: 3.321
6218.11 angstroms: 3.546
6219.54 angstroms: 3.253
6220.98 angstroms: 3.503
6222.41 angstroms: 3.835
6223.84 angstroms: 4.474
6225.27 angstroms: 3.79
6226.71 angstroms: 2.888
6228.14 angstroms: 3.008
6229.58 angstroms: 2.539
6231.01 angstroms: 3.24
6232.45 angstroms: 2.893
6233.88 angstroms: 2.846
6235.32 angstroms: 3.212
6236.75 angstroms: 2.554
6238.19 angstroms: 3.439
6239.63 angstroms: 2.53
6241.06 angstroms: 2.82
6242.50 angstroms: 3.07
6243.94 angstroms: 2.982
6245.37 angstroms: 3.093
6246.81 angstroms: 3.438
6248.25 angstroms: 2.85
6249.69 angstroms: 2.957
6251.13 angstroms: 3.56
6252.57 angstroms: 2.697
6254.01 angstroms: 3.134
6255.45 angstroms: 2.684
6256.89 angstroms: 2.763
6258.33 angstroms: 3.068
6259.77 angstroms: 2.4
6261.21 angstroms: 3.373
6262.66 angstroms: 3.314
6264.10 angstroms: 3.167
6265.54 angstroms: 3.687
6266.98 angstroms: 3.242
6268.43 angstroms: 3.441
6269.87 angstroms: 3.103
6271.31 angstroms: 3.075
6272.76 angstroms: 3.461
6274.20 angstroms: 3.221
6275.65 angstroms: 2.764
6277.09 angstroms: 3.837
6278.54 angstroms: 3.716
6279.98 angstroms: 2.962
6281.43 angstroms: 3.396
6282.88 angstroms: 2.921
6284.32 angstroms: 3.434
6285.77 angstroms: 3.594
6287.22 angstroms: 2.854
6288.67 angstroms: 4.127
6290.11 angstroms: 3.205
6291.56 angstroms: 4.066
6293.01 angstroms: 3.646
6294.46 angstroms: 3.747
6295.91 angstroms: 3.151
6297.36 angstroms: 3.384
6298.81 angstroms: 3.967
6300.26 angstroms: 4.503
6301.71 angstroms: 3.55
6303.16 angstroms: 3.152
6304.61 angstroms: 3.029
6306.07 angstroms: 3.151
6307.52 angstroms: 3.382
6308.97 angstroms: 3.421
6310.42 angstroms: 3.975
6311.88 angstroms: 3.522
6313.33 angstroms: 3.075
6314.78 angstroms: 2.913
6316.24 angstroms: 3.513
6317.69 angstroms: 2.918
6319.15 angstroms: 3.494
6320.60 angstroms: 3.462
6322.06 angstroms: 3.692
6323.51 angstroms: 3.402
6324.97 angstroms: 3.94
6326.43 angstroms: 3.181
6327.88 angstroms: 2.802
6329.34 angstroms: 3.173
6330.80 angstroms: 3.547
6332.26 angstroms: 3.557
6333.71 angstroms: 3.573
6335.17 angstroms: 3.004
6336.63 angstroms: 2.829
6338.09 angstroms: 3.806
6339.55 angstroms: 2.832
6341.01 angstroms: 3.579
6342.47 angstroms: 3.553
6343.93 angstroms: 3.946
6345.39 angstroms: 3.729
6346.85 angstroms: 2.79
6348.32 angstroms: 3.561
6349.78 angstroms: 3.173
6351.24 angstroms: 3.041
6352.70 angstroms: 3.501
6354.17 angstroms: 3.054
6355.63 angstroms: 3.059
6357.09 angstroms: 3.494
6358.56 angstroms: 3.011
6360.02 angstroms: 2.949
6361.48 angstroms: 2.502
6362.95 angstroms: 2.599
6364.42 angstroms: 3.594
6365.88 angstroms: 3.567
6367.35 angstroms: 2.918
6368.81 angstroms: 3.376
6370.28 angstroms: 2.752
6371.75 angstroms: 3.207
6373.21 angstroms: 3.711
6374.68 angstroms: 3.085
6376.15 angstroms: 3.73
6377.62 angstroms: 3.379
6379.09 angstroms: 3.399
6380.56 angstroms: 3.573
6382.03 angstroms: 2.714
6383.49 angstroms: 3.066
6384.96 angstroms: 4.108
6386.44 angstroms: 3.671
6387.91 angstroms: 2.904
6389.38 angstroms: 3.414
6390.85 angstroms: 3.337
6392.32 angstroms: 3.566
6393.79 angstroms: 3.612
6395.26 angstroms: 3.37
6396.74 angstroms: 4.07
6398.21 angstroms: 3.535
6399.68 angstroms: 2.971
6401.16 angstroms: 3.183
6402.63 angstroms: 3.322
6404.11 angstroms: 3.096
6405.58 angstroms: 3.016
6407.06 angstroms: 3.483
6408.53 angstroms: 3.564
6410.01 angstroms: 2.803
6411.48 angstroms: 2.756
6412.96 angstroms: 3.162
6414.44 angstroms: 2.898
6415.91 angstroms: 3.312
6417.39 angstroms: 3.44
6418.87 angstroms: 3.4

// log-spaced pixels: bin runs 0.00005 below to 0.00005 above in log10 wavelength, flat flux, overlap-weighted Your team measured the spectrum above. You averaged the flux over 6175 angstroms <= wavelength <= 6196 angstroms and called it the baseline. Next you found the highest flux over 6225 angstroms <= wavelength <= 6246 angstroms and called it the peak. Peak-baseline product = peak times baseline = 12.6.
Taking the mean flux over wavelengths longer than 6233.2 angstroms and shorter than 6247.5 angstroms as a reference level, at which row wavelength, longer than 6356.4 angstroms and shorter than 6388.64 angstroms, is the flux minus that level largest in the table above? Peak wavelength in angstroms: 6384.96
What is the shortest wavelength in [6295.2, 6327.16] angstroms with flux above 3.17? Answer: 6297.36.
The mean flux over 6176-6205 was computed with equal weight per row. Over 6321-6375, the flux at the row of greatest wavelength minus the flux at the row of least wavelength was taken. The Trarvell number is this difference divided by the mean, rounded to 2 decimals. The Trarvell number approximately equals -0.18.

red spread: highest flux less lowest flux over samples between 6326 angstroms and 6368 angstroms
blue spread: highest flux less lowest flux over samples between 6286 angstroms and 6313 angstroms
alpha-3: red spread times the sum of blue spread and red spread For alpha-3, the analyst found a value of 4.5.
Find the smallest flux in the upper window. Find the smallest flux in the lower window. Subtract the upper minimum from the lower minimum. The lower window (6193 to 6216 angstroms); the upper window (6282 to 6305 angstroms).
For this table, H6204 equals 0.1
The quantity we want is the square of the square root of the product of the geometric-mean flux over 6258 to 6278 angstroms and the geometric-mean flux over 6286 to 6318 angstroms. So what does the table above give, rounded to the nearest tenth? 11.0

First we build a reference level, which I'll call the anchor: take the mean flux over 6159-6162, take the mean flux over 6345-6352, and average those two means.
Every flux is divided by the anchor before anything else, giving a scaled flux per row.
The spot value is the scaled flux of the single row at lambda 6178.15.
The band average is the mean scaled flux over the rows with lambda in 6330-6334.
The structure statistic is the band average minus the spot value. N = 0.24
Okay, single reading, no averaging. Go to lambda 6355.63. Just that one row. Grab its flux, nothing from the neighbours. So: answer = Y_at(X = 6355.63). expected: 3.059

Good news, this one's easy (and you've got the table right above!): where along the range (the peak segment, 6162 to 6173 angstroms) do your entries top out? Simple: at 6172.46 angstroms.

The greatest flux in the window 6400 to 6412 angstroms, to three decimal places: 3.564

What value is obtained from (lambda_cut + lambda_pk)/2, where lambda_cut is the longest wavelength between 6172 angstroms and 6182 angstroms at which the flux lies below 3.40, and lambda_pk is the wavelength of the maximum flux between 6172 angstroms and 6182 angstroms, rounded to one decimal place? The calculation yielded 6175.3 angstroms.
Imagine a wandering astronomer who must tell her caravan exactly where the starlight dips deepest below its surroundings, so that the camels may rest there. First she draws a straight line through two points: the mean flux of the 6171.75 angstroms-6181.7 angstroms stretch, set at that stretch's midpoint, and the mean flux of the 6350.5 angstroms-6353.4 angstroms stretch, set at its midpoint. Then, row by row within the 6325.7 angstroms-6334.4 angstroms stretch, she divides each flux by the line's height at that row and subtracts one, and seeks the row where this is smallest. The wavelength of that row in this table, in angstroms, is 6327.88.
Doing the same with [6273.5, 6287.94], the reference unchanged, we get 6275.65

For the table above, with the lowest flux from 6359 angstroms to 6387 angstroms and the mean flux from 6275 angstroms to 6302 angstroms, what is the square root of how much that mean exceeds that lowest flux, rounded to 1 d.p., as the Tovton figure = 1.0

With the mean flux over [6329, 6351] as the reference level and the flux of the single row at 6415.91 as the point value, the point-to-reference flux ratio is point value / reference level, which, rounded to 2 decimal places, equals 0.98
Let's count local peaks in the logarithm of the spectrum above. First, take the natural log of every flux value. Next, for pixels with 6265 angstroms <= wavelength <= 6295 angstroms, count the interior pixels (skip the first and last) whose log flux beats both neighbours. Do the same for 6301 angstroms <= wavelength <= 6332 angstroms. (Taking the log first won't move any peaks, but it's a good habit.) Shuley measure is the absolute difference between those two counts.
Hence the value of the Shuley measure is 2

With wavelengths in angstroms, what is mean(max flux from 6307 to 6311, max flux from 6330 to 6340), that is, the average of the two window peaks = 3.89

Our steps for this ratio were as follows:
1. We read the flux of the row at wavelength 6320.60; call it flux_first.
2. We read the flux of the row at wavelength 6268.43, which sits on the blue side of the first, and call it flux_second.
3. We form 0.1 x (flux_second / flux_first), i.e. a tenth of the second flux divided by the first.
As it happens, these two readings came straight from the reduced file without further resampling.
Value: 0.099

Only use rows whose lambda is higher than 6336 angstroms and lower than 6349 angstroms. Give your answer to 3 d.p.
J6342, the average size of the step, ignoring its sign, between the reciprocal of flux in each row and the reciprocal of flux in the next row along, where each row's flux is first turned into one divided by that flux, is 0.058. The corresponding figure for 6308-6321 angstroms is 0.039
